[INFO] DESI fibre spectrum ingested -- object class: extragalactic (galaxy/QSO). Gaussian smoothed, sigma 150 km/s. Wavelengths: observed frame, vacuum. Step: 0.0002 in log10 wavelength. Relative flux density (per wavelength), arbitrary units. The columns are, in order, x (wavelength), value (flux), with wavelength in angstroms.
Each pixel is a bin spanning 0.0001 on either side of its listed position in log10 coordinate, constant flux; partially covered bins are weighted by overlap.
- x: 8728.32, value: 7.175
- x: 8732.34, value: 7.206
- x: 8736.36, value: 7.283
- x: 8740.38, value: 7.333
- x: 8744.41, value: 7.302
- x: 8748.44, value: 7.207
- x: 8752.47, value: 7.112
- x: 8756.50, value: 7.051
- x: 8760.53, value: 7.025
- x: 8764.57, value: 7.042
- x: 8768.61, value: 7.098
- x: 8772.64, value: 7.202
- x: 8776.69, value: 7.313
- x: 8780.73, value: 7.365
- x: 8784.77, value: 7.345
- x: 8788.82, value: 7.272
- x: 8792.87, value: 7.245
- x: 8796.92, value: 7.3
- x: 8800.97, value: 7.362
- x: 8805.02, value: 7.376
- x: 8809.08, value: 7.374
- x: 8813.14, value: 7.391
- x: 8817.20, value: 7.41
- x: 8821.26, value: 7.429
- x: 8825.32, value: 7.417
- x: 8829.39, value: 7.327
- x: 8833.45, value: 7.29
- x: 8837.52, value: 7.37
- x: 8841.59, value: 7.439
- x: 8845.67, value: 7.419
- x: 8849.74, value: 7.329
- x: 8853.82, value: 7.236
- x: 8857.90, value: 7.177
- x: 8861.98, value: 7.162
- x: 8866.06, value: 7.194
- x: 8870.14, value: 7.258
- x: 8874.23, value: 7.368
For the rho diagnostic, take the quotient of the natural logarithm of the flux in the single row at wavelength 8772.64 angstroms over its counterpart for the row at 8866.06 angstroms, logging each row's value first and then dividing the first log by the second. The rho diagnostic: 1.00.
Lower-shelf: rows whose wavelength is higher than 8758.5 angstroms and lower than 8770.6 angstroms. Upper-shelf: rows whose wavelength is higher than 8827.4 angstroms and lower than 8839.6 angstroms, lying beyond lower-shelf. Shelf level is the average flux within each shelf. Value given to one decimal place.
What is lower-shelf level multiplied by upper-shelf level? 51.7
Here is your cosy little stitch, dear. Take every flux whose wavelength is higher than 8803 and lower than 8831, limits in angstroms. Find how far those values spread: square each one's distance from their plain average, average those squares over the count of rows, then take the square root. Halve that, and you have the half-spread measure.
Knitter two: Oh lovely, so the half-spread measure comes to 0.02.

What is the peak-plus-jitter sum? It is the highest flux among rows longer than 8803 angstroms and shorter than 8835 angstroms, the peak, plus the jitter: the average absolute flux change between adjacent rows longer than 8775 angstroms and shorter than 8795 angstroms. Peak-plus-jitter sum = 7.47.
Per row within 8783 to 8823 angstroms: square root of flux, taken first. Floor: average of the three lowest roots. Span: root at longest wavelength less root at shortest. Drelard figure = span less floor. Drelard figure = -2.68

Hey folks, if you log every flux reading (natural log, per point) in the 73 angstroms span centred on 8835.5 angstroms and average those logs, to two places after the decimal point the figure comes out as 1.99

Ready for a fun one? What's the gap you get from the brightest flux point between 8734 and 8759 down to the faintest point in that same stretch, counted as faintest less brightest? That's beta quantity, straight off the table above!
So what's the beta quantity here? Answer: -0.282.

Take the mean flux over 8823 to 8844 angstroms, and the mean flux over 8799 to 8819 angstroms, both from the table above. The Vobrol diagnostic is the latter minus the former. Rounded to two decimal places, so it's 0.01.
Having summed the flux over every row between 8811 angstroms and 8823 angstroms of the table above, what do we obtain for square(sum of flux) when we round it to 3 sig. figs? 494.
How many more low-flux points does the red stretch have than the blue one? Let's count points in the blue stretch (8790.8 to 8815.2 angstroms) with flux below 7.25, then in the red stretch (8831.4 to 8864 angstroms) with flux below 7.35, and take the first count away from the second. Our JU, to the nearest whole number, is 4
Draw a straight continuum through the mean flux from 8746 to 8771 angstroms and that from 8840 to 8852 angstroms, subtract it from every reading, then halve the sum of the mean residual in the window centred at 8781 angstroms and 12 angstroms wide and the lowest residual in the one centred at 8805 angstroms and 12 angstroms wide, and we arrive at 0.14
